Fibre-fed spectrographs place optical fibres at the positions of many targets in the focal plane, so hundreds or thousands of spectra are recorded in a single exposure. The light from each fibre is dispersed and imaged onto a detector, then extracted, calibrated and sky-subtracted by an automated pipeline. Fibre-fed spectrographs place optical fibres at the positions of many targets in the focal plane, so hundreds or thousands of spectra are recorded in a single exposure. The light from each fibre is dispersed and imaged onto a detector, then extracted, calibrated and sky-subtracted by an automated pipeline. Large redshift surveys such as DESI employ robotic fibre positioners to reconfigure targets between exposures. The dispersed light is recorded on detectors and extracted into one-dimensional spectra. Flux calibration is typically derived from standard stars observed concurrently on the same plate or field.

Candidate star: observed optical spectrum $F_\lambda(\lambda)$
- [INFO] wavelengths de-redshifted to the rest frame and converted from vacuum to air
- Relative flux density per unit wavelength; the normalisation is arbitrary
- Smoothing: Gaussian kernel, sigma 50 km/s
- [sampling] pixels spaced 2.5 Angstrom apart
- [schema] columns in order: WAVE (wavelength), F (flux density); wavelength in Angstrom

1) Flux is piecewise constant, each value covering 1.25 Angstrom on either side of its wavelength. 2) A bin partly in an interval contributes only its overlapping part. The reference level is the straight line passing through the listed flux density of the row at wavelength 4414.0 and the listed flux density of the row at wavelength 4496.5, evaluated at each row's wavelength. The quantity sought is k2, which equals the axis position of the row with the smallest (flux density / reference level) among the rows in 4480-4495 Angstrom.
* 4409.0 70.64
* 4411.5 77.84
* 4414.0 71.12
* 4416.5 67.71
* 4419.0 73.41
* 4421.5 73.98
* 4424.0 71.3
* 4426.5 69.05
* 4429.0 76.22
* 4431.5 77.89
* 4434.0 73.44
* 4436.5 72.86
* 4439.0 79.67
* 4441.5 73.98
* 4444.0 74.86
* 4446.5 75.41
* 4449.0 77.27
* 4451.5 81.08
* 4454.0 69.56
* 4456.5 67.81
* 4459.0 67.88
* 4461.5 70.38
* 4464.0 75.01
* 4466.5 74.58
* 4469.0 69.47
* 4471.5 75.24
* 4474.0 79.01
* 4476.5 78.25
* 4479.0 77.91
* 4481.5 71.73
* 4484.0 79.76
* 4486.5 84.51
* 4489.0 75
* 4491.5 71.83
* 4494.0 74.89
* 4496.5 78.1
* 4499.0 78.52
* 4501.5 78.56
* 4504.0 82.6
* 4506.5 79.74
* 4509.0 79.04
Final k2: 4491.5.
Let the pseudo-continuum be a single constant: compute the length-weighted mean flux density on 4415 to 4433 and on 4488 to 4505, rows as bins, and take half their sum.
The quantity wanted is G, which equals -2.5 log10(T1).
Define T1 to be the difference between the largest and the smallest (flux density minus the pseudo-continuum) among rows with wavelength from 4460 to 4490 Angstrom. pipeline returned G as -2.94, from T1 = 15.0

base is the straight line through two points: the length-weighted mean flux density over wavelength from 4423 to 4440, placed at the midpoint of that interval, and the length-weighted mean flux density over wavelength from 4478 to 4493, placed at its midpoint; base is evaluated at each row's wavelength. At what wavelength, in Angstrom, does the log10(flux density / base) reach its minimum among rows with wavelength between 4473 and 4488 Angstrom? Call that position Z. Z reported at 4481.5 Angstrom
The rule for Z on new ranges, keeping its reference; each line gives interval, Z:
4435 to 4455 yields 4454.0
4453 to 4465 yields 4459.0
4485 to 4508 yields 4491.5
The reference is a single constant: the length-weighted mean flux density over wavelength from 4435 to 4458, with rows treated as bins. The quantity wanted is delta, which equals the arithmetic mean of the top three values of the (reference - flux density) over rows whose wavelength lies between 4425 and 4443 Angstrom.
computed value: 2.9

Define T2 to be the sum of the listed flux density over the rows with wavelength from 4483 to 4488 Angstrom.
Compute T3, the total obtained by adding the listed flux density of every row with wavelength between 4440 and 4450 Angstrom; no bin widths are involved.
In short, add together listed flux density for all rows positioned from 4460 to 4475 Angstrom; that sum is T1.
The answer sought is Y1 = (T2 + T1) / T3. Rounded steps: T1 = 444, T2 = 164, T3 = 302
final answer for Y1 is 2.0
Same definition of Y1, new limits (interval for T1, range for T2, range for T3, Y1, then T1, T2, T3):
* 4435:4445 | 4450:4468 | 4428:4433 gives 5.2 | 301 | 506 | 154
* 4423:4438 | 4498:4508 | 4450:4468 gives 1.5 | 441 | 319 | 506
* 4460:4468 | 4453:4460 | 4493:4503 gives 1.4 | 220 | 205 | 310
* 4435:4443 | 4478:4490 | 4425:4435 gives 2.1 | 227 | 389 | 297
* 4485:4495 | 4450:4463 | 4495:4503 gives 2.8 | 306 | 357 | 235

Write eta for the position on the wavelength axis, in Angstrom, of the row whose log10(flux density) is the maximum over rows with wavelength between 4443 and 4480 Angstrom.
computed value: 4451.5 Angstrom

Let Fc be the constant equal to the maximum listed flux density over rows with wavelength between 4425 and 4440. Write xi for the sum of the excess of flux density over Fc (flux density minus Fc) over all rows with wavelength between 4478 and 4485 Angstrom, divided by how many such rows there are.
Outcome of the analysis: -3.2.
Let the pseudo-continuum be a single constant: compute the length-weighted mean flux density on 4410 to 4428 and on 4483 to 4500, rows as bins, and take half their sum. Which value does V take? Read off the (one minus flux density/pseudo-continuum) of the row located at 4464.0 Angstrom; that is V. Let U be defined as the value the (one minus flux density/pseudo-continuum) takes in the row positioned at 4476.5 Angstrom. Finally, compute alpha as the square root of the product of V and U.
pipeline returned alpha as 0.012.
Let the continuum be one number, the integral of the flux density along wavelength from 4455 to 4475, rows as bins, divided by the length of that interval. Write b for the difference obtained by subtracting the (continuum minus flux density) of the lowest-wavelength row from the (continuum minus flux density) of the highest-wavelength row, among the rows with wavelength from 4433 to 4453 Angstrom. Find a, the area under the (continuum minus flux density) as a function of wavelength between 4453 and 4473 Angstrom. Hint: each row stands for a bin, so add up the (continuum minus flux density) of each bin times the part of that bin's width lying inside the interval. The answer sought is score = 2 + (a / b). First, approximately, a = 19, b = -8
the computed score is 0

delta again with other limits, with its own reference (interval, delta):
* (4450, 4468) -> 6.2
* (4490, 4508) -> -0.3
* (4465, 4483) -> 2.7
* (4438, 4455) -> 1.8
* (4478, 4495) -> 1.8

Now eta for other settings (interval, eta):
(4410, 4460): 4451.5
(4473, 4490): 4486.5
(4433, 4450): 4439.0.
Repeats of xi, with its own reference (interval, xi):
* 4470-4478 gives -2.2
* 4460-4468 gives -6.3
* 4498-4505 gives 0.2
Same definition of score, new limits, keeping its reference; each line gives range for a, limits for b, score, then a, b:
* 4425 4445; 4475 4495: -12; -48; 3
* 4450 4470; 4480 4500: 1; 5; -7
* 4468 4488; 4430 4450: -151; -95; 1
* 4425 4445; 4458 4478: 7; -48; -10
